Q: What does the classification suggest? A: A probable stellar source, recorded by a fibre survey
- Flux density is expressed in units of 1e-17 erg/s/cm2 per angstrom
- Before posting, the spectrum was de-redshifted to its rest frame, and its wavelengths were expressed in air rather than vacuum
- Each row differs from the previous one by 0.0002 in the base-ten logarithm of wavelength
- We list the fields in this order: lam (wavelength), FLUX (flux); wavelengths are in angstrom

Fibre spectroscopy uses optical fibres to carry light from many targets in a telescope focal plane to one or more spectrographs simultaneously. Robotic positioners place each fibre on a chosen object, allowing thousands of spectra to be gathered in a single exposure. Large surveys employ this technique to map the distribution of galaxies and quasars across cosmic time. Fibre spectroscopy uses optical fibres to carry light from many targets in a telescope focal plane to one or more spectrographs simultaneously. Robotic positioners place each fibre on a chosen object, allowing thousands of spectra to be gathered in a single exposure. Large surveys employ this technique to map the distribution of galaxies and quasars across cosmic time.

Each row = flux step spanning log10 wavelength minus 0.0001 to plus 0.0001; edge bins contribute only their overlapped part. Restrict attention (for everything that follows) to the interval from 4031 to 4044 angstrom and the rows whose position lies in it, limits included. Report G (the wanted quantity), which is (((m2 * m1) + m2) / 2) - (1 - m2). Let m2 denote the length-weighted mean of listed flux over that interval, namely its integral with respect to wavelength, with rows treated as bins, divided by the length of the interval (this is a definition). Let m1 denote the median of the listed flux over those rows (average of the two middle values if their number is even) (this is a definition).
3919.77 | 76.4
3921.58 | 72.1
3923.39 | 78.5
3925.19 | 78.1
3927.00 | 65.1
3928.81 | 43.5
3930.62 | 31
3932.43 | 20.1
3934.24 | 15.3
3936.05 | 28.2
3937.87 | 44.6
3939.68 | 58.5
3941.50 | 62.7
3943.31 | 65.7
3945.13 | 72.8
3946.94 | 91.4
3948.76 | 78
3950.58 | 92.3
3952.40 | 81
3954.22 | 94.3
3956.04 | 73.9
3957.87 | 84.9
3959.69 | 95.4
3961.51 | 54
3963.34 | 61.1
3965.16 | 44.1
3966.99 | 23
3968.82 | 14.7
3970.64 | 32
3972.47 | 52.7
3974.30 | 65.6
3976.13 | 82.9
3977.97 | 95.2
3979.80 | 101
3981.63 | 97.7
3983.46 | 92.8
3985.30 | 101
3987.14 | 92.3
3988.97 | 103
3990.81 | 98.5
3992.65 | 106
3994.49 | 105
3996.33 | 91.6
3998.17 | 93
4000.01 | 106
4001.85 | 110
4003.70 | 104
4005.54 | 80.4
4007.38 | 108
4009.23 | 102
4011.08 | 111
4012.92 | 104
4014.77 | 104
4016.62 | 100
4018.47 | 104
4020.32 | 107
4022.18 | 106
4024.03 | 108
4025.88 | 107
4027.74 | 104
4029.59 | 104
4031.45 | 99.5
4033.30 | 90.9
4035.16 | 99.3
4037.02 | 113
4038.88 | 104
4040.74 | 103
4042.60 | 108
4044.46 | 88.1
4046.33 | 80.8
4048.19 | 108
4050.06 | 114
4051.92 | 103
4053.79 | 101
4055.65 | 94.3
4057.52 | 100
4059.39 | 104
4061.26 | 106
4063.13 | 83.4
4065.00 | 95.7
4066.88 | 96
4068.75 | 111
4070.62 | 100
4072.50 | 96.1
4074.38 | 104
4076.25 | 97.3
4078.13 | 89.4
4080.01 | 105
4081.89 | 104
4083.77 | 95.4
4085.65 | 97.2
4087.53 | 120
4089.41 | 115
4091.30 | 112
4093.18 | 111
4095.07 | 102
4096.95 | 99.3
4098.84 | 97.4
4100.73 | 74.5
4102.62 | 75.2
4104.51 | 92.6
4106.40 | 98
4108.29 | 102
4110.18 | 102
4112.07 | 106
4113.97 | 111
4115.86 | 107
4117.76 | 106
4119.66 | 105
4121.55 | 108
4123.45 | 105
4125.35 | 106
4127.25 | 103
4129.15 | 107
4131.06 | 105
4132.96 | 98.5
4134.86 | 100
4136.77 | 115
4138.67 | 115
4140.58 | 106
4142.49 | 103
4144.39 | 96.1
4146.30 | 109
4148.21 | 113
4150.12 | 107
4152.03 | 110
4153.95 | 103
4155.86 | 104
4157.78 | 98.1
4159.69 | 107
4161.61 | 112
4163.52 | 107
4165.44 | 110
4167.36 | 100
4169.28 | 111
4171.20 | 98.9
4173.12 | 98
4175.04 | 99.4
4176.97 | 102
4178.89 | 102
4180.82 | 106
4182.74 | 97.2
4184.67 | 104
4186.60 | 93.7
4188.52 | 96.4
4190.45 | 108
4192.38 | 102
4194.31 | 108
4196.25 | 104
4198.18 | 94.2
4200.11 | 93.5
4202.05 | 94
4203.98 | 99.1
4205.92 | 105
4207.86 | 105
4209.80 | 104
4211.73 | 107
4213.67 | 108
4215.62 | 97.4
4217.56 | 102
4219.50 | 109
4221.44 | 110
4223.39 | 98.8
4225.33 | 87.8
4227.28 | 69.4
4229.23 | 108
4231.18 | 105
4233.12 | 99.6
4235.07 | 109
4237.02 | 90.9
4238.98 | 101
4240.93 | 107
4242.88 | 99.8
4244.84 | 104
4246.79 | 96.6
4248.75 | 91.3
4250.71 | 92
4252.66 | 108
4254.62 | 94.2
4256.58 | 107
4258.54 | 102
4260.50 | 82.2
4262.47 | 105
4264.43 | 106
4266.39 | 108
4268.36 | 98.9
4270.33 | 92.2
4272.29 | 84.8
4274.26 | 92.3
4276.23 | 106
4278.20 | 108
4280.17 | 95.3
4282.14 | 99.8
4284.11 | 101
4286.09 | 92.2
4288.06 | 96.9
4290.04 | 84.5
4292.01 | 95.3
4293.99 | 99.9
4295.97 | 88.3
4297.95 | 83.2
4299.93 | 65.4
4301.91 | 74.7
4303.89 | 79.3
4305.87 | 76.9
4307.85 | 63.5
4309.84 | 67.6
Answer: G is 5414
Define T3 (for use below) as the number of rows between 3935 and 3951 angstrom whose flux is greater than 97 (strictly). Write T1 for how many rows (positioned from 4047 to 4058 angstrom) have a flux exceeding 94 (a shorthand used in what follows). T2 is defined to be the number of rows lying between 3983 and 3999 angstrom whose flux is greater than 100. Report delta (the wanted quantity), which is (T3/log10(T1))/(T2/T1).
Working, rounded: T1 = 6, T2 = 4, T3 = 0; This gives 0.0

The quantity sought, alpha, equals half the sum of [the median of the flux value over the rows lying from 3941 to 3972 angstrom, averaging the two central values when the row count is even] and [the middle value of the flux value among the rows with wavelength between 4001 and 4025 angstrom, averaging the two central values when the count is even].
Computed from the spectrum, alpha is 88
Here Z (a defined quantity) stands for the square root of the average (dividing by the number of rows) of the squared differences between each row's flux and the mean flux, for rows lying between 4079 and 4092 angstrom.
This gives 8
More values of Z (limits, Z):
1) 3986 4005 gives 6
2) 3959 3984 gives 29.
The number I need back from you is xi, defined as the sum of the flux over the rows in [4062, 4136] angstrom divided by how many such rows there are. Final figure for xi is 101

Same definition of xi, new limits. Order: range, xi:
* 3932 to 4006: 75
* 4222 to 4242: 98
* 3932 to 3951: 57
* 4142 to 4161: 105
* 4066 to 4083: 100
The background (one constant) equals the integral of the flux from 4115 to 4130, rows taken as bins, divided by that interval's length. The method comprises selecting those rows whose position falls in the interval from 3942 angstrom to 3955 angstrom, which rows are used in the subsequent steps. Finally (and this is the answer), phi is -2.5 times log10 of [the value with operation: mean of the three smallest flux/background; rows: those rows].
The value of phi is 0.42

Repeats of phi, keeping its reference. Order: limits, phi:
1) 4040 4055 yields 0.18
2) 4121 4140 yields 0.06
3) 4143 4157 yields 0.05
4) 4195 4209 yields 0.13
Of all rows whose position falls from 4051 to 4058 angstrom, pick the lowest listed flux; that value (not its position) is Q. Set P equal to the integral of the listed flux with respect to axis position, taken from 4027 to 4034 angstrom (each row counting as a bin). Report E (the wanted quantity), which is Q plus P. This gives 793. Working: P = 699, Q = 94.3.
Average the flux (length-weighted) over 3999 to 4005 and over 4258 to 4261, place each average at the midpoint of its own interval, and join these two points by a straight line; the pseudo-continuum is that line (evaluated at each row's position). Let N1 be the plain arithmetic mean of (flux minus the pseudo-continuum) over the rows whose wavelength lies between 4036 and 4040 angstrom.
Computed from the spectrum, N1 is 5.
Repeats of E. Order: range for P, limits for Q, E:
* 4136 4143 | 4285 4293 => 855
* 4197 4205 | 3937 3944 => 809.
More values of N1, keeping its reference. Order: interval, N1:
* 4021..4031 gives 2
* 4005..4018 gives -3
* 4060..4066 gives -7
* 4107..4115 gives 6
